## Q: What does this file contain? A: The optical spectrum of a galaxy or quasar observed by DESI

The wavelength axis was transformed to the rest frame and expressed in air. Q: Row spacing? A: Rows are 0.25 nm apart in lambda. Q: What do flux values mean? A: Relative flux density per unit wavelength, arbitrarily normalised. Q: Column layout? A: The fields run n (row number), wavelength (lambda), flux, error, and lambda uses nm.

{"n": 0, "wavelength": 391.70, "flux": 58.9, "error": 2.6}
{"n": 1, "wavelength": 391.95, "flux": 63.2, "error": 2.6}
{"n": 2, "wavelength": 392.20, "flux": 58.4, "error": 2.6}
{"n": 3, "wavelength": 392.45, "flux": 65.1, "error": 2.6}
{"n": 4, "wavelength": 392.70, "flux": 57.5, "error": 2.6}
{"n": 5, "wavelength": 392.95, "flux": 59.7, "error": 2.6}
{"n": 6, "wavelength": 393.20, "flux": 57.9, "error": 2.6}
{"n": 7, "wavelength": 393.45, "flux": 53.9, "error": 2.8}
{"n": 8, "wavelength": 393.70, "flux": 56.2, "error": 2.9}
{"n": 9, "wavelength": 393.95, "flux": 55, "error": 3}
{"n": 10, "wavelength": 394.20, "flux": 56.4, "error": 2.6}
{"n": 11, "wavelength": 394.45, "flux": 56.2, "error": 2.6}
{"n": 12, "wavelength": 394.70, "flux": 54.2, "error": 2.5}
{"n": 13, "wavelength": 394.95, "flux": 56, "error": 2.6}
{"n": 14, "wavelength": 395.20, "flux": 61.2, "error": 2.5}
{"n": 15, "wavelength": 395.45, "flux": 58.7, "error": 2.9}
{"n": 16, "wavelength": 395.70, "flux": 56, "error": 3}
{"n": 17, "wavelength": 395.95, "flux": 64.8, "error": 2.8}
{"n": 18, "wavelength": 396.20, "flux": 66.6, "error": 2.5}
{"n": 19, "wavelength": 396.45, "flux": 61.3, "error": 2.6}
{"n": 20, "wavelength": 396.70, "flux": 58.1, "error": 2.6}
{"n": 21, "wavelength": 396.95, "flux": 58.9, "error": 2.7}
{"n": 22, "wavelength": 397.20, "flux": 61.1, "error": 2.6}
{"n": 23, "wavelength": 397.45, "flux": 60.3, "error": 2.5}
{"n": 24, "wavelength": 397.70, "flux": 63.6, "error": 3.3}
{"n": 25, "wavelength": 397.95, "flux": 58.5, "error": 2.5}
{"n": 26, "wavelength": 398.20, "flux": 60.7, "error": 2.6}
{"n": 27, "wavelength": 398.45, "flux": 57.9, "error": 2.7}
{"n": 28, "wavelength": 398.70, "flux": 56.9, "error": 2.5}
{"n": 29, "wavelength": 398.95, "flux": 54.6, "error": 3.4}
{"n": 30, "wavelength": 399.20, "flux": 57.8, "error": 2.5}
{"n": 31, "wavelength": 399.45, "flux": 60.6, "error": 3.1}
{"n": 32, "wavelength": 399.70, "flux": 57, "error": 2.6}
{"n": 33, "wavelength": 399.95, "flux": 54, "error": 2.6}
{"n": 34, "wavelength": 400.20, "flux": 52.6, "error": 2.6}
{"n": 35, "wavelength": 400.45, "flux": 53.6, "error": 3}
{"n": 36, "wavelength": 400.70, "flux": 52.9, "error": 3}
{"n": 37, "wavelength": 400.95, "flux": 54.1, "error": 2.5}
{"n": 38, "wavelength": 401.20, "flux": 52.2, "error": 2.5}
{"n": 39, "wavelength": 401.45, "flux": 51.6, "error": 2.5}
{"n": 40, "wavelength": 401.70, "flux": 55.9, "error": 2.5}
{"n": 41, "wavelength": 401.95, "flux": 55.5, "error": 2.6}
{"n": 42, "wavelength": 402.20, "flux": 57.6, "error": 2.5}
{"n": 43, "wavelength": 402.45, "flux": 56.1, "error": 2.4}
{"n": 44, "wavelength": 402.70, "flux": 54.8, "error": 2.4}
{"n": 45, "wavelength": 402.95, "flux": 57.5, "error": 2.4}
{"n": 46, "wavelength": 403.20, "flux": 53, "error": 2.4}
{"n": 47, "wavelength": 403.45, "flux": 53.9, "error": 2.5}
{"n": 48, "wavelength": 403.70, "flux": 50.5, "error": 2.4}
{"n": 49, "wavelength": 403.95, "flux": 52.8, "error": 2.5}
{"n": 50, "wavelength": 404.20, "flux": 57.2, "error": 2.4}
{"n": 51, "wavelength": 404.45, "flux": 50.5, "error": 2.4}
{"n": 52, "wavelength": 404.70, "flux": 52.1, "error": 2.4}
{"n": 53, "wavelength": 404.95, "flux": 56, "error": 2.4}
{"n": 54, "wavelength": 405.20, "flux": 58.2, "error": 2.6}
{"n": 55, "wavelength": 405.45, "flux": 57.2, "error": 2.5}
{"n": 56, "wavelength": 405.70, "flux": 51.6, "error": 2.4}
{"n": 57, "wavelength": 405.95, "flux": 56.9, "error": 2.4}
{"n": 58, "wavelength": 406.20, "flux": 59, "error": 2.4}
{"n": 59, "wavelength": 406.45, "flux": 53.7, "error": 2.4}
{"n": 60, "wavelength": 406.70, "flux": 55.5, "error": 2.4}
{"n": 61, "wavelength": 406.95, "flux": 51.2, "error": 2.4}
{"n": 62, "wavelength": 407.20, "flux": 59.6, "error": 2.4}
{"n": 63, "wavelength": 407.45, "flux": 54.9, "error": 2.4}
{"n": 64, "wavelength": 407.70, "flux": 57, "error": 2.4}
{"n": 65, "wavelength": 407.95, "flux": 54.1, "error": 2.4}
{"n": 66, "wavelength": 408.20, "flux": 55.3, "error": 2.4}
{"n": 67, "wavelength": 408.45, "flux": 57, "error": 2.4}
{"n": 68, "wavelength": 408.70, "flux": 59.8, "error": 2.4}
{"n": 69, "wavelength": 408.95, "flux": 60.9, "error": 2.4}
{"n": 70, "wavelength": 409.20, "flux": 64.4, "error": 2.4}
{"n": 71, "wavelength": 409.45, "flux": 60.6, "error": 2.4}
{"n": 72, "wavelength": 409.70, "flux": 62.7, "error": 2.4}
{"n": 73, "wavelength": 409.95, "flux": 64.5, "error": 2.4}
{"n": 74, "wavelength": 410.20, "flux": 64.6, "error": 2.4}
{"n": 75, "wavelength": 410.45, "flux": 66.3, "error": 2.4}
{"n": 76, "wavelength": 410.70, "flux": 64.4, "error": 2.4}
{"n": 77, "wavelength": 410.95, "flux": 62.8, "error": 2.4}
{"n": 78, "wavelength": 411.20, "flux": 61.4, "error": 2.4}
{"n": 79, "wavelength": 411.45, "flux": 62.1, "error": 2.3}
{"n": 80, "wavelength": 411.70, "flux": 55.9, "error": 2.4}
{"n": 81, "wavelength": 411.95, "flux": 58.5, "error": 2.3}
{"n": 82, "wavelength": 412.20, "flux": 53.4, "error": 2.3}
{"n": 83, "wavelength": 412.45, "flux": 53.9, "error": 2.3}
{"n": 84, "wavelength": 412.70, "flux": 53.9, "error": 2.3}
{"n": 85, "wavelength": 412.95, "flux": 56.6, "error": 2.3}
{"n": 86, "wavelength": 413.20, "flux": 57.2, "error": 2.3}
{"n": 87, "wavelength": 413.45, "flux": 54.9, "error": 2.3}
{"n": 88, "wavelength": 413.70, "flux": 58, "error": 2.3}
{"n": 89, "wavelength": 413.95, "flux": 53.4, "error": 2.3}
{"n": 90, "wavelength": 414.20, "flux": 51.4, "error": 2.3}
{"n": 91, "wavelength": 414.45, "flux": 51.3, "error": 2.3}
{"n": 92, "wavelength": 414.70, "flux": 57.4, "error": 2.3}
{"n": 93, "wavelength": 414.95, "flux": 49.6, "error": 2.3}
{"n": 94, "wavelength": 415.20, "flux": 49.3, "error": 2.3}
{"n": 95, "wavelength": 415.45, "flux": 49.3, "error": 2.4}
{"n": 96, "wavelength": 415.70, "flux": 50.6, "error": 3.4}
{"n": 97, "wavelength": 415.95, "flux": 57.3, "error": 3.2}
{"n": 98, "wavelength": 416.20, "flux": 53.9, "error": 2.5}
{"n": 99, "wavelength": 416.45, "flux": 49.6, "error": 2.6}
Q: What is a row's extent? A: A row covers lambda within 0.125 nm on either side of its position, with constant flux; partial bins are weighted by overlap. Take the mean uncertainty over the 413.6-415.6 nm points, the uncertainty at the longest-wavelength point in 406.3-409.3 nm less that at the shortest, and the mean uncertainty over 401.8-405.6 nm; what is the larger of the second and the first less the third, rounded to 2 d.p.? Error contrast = 0.00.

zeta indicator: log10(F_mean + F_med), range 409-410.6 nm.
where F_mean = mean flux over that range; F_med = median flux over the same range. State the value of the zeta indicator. 2.11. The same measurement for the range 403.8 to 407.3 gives 2.04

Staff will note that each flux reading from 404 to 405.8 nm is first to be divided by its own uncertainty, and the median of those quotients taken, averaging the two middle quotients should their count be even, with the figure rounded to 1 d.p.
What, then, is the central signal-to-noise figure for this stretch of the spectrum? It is 22.4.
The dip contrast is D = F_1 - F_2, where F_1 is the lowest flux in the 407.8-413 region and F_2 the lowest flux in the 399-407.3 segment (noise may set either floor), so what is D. 2.9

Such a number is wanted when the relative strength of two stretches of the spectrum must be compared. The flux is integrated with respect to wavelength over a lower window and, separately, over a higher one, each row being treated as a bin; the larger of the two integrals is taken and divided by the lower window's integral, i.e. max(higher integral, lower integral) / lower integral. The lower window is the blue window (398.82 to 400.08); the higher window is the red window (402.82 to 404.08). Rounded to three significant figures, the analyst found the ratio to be 1.00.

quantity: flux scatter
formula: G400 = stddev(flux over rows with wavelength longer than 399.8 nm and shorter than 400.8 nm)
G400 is 0.6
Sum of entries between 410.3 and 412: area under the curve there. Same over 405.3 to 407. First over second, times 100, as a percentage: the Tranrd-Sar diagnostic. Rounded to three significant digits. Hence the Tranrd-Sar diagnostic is 112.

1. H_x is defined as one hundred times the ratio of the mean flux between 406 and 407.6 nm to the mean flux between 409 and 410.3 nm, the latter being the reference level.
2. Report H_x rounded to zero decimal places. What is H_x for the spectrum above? 88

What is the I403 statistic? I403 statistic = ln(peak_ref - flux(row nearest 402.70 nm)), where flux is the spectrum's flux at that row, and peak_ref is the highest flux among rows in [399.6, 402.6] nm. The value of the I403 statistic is 1.0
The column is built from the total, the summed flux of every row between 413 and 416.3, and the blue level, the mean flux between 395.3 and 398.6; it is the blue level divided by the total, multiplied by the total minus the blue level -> 55.2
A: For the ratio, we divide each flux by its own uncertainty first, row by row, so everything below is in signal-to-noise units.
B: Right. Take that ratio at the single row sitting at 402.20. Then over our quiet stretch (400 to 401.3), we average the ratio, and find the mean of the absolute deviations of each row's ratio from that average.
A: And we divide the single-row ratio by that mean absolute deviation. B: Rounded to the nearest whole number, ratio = 15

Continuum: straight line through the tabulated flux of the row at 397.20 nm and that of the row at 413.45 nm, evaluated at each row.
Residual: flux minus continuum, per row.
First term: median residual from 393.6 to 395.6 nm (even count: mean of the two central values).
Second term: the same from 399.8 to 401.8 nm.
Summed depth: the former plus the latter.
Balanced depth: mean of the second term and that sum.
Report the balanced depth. -10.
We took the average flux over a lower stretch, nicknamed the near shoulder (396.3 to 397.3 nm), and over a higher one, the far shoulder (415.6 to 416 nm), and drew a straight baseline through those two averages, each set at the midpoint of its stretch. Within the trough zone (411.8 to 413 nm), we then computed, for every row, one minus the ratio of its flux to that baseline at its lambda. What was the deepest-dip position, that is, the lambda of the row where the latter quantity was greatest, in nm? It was 412.20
